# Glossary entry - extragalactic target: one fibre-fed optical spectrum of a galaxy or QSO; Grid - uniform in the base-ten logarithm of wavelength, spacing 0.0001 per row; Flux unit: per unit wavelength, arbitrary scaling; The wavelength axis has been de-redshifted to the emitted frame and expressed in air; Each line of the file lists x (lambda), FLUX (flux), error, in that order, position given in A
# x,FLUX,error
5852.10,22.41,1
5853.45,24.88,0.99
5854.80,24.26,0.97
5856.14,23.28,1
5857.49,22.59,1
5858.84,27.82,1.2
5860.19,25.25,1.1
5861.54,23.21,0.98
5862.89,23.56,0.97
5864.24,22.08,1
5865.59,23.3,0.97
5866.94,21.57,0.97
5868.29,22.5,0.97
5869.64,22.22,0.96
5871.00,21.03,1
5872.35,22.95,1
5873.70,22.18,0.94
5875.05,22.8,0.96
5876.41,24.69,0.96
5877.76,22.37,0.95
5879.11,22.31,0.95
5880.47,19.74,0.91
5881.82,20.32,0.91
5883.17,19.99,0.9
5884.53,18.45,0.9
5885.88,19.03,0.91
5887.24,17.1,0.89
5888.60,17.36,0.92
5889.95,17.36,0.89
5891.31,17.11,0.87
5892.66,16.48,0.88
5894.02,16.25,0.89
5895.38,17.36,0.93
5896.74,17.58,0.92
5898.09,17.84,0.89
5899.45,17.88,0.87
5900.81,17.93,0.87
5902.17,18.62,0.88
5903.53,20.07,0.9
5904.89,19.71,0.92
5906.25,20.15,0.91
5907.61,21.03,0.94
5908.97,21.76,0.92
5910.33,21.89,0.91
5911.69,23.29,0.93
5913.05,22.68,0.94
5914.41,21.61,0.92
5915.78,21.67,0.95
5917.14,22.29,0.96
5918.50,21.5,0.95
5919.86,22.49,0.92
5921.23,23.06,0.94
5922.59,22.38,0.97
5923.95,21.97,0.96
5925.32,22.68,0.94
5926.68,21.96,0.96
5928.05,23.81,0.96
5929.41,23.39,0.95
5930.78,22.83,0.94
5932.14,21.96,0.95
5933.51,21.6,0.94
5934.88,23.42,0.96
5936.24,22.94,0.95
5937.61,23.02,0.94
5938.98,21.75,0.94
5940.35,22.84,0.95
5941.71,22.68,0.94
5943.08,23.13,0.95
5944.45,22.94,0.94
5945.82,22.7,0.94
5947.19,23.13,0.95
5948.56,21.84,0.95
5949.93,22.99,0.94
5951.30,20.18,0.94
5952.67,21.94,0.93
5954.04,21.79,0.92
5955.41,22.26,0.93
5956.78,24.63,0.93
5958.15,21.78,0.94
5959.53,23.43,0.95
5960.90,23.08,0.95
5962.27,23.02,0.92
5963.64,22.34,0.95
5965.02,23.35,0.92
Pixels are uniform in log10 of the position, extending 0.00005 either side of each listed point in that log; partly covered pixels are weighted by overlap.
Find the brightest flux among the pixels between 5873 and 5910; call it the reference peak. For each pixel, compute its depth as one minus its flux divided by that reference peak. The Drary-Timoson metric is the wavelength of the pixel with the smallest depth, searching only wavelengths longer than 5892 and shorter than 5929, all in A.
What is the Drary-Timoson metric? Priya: 5928.05 A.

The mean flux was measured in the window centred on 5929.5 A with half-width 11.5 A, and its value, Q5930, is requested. 22.6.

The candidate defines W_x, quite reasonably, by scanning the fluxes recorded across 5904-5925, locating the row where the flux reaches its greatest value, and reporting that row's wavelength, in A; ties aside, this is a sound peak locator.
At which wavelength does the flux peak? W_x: 5911.69 A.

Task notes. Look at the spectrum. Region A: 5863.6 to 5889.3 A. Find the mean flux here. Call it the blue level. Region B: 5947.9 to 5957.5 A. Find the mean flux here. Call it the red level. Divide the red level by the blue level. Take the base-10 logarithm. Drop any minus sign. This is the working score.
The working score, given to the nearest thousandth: 0.022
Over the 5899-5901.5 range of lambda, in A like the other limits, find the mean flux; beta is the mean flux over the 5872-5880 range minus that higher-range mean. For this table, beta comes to 5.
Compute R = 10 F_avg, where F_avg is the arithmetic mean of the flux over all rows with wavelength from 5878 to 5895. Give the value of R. 185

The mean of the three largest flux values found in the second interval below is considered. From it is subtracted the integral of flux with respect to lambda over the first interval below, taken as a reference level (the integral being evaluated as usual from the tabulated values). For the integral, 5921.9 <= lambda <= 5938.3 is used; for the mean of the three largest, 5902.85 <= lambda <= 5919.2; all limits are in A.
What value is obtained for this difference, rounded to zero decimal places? -349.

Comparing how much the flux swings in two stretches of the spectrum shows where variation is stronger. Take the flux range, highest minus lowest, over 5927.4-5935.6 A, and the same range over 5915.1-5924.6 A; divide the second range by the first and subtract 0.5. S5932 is 0.2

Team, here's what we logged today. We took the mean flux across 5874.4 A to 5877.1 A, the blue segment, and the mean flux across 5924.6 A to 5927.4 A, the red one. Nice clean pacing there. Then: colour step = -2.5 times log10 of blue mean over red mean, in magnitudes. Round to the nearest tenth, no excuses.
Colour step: -0.1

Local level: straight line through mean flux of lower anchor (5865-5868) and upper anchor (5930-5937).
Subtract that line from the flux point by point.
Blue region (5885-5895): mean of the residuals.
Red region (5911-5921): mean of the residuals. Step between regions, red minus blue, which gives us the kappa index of 5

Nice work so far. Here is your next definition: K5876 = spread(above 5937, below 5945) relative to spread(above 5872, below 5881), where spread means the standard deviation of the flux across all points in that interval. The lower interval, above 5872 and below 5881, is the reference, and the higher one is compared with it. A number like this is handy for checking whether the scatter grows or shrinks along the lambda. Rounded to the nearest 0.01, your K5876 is 0.34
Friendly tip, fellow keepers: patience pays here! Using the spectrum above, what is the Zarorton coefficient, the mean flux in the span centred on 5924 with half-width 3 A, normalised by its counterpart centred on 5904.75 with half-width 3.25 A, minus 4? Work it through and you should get -2.87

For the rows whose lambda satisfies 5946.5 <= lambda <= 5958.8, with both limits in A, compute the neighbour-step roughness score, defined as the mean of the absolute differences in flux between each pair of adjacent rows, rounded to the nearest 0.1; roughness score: 1.6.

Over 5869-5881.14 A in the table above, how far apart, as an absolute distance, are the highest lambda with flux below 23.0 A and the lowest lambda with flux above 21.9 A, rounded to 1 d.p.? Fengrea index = 10.8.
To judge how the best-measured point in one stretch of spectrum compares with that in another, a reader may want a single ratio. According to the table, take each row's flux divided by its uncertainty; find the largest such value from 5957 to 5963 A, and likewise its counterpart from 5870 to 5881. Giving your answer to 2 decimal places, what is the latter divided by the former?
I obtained 1.03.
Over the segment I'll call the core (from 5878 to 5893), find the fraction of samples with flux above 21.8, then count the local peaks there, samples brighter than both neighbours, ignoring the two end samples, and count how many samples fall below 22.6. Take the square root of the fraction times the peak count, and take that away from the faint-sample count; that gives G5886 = 11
